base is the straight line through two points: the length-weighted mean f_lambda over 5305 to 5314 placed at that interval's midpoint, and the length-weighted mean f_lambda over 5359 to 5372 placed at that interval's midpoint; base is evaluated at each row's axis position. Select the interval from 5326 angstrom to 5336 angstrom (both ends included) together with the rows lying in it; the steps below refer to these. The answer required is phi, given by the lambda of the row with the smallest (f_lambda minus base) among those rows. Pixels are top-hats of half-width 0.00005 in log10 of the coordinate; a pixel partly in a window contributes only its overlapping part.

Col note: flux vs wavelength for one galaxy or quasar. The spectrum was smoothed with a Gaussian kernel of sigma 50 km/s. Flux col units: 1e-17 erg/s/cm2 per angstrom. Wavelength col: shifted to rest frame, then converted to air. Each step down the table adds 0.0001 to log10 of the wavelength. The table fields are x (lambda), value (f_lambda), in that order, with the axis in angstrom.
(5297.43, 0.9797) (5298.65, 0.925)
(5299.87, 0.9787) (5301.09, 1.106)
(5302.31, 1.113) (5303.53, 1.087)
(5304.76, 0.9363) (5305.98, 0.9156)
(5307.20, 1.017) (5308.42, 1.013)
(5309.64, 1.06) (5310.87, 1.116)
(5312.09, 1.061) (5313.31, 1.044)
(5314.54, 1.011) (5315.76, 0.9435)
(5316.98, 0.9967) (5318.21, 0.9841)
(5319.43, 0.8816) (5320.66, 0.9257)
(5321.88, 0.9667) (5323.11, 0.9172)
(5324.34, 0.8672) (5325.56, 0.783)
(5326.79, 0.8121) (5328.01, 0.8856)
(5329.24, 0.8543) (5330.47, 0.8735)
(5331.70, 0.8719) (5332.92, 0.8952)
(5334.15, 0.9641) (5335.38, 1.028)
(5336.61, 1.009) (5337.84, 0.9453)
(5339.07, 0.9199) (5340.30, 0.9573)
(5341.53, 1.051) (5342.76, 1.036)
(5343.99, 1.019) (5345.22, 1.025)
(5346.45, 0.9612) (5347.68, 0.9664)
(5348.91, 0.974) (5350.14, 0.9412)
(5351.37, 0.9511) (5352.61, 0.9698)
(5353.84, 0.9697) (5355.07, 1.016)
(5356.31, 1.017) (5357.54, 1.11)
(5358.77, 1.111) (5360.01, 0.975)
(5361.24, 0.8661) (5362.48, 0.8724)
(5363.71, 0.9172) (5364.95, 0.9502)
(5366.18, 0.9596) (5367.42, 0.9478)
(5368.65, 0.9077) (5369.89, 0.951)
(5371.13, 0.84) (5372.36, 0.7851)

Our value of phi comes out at 5326.79 angstrom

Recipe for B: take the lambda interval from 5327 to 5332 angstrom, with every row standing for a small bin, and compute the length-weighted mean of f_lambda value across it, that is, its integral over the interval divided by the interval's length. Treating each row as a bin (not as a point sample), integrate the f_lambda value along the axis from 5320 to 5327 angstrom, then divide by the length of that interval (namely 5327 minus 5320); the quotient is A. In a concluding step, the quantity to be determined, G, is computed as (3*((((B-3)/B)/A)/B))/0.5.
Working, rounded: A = 0.88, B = 0.87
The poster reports -19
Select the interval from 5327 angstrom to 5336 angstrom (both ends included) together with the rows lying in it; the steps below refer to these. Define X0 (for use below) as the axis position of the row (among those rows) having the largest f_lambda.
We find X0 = 5335.38 angstrom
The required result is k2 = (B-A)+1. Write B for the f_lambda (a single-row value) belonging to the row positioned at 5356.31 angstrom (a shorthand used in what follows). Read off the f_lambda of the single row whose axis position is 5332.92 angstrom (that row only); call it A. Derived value 1.12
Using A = 0.8952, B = 1.017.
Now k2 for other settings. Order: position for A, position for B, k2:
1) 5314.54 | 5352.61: 0.96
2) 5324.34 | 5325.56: 0.92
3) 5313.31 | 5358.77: 1.07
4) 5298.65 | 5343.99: 1.09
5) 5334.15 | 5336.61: 1.04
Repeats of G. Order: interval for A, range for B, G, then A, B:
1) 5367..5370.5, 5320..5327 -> -17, 0.94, 0.88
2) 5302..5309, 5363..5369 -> -14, 1.01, 0.94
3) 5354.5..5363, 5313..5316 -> -12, 1.00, 1.00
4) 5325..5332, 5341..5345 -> -13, 0.85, 1.03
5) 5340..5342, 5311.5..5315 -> -11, 1.01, 1.04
